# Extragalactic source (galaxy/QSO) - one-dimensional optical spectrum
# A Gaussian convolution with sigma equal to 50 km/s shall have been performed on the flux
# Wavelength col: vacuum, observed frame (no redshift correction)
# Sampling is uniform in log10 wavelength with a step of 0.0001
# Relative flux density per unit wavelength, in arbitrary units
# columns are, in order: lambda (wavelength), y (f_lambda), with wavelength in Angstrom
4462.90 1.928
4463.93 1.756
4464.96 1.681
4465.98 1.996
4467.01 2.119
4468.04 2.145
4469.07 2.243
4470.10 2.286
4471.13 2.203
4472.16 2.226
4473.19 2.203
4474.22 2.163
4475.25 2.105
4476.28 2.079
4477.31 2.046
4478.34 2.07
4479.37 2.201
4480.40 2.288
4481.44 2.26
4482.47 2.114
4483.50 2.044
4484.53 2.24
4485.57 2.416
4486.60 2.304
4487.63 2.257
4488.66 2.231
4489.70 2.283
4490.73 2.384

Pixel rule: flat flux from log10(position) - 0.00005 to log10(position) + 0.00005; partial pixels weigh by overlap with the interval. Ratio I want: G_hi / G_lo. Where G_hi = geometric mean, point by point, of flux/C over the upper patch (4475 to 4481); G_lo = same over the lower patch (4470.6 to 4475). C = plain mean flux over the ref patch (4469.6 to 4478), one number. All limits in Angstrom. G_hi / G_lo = 0.97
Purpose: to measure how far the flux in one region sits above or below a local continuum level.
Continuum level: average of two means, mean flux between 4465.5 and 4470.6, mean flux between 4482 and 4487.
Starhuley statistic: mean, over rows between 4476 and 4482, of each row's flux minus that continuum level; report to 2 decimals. -0.03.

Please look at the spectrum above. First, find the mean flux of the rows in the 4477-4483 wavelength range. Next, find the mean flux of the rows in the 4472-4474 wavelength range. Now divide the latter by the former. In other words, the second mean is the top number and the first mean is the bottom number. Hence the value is 1.02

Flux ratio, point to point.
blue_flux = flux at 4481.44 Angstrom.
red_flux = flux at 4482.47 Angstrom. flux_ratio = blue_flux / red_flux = 1.07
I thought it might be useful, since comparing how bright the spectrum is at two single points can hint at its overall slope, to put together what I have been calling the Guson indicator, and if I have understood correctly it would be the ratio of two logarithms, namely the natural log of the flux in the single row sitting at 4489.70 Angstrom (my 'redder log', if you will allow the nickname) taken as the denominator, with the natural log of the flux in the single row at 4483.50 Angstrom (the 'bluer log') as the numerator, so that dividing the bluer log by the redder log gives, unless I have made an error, 0.87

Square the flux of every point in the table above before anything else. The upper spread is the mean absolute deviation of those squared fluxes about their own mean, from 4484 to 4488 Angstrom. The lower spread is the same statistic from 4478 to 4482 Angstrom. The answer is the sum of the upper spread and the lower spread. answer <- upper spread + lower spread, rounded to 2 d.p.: 0.56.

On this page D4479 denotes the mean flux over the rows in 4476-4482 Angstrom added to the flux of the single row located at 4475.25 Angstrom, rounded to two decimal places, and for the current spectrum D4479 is 4.26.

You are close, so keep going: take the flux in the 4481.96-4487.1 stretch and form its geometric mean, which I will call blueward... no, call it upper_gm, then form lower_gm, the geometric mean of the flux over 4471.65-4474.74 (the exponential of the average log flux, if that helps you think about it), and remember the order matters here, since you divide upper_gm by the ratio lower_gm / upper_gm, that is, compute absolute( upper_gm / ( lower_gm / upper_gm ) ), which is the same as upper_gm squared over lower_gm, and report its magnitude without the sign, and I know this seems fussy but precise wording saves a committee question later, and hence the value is 2.24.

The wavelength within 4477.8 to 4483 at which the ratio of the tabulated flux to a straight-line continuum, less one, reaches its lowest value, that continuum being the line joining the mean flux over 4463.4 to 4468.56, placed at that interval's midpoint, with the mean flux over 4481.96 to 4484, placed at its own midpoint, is 4478.34 Angstrom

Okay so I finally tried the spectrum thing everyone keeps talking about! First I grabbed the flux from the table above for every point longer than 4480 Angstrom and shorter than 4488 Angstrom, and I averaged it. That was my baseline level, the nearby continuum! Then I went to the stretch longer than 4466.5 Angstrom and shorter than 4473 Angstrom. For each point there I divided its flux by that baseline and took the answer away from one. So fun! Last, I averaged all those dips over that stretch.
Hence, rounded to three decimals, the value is 0.016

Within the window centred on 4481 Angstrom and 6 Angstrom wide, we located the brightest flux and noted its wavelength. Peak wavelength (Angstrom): 4480.40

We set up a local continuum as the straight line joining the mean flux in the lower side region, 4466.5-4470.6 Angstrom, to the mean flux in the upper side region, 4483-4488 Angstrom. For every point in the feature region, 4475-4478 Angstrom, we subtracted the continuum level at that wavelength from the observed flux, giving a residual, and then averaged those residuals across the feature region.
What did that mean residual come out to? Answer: -0.15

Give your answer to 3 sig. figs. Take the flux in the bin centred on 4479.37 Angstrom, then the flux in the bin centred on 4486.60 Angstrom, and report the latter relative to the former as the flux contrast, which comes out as 1.05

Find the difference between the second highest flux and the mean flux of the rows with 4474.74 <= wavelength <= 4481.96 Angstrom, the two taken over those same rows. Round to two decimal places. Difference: 0.11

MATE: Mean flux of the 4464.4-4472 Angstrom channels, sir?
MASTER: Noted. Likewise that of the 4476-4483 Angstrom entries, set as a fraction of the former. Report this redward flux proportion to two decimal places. 1.03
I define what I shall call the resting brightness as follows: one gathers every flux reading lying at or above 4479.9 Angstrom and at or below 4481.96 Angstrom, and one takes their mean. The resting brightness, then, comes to 2.27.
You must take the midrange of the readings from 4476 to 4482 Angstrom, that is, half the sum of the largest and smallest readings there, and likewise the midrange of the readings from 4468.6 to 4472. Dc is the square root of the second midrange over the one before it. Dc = 1.02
